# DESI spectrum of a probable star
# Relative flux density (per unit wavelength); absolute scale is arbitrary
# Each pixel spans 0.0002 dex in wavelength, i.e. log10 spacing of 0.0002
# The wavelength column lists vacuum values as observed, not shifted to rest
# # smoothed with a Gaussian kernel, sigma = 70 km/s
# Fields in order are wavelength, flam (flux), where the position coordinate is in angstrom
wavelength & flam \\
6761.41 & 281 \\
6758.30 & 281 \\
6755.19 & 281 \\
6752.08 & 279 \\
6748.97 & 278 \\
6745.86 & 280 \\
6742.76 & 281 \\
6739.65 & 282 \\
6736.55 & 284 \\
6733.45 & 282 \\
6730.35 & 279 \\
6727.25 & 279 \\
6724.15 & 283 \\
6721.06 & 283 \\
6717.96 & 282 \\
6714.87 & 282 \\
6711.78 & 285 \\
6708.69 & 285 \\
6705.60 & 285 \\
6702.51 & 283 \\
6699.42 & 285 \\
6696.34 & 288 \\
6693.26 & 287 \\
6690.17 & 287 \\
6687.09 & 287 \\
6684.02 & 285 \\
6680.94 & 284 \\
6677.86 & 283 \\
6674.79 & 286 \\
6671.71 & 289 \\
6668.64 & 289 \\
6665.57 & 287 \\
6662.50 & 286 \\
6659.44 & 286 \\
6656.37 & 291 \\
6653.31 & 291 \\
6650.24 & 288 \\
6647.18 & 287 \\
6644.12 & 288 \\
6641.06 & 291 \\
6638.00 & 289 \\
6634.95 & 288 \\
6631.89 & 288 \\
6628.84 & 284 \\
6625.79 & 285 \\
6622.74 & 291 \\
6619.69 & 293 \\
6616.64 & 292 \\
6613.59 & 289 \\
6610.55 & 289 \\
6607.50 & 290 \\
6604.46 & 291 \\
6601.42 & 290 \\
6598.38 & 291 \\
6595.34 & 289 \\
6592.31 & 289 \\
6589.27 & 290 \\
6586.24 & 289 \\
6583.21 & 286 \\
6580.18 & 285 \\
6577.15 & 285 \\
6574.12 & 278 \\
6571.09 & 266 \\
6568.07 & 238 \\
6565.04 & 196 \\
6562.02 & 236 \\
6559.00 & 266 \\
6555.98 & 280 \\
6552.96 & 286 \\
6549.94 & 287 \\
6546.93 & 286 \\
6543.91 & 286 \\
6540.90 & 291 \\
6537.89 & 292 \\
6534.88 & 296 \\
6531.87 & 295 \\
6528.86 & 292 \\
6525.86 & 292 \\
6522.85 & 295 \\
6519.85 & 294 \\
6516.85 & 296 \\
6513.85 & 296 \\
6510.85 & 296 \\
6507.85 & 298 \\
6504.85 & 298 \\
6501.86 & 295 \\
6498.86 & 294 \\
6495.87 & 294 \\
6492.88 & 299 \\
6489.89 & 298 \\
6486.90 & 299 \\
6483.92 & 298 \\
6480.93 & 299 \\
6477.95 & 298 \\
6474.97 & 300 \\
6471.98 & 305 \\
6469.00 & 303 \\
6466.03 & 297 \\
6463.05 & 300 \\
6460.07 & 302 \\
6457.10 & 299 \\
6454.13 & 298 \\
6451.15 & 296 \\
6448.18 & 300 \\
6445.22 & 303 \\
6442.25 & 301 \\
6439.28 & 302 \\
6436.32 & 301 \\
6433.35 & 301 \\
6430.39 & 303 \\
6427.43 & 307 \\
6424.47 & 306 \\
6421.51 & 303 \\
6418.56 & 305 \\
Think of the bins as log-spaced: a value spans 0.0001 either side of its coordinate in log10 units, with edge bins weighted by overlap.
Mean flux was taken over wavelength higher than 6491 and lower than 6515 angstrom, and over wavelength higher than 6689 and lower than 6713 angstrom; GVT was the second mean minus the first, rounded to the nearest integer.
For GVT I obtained -11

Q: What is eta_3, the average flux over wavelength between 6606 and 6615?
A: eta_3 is 289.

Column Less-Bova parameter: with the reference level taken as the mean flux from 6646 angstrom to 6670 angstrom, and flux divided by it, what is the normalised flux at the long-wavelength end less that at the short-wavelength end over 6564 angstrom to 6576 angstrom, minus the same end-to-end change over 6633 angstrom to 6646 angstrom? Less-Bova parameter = 0.28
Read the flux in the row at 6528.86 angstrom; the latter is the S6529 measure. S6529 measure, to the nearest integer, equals 292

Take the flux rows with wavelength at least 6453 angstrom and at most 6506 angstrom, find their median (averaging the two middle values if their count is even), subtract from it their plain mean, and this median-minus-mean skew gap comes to -0.2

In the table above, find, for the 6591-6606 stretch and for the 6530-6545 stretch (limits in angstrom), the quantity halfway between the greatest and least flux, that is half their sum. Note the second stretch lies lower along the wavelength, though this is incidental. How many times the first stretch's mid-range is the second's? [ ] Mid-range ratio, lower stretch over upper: 1.00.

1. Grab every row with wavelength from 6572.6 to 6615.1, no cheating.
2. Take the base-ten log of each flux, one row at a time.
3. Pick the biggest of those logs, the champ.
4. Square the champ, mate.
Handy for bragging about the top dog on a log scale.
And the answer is 6.07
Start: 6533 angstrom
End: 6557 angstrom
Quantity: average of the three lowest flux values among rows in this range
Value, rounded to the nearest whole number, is 284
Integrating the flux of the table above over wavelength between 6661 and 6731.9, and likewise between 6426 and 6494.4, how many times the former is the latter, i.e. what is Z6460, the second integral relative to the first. 1.02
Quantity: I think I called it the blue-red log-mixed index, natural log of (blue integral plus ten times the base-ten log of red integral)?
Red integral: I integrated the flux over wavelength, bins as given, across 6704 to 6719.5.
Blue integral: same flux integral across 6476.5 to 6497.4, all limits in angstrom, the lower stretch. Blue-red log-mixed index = 8.7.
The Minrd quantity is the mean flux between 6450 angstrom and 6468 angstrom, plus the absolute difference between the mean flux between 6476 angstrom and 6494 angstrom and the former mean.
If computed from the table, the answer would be 299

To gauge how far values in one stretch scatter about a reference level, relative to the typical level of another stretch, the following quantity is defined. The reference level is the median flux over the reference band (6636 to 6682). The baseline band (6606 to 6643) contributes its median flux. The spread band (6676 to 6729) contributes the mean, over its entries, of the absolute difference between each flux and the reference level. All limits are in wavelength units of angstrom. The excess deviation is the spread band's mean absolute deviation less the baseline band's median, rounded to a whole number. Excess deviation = -285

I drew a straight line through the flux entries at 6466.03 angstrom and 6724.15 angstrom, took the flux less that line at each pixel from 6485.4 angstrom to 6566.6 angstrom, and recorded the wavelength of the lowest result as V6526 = 6565.04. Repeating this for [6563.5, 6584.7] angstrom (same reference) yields 6565.04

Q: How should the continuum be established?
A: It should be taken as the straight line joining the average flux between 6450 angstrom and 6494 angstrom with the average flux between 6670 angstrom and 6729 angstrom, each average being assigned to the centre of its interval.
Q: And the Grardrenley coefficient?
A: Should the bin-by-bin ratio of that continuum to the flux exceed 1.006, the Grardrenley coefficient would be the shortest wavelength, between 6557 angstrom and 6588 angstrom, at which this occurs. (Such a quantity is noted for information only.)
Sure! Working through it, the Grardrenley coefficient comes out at 6559.00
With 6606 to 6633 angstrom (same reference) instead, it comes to 6625.79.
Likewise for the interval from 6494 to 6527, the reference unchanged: 6495.87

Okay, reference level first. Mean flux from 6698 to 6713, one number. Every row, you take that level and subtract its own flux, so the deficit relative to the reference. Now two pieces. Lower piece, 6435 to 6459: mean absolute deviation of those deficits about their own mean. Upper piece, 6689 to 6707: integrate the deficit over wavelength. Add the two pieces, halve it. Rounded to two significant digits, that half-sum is -11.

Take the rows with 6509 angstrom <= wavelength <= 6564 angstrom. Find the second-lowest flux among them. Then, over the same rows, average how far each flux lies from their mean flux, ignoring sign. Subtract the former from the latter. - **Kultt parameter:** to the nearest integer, -257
